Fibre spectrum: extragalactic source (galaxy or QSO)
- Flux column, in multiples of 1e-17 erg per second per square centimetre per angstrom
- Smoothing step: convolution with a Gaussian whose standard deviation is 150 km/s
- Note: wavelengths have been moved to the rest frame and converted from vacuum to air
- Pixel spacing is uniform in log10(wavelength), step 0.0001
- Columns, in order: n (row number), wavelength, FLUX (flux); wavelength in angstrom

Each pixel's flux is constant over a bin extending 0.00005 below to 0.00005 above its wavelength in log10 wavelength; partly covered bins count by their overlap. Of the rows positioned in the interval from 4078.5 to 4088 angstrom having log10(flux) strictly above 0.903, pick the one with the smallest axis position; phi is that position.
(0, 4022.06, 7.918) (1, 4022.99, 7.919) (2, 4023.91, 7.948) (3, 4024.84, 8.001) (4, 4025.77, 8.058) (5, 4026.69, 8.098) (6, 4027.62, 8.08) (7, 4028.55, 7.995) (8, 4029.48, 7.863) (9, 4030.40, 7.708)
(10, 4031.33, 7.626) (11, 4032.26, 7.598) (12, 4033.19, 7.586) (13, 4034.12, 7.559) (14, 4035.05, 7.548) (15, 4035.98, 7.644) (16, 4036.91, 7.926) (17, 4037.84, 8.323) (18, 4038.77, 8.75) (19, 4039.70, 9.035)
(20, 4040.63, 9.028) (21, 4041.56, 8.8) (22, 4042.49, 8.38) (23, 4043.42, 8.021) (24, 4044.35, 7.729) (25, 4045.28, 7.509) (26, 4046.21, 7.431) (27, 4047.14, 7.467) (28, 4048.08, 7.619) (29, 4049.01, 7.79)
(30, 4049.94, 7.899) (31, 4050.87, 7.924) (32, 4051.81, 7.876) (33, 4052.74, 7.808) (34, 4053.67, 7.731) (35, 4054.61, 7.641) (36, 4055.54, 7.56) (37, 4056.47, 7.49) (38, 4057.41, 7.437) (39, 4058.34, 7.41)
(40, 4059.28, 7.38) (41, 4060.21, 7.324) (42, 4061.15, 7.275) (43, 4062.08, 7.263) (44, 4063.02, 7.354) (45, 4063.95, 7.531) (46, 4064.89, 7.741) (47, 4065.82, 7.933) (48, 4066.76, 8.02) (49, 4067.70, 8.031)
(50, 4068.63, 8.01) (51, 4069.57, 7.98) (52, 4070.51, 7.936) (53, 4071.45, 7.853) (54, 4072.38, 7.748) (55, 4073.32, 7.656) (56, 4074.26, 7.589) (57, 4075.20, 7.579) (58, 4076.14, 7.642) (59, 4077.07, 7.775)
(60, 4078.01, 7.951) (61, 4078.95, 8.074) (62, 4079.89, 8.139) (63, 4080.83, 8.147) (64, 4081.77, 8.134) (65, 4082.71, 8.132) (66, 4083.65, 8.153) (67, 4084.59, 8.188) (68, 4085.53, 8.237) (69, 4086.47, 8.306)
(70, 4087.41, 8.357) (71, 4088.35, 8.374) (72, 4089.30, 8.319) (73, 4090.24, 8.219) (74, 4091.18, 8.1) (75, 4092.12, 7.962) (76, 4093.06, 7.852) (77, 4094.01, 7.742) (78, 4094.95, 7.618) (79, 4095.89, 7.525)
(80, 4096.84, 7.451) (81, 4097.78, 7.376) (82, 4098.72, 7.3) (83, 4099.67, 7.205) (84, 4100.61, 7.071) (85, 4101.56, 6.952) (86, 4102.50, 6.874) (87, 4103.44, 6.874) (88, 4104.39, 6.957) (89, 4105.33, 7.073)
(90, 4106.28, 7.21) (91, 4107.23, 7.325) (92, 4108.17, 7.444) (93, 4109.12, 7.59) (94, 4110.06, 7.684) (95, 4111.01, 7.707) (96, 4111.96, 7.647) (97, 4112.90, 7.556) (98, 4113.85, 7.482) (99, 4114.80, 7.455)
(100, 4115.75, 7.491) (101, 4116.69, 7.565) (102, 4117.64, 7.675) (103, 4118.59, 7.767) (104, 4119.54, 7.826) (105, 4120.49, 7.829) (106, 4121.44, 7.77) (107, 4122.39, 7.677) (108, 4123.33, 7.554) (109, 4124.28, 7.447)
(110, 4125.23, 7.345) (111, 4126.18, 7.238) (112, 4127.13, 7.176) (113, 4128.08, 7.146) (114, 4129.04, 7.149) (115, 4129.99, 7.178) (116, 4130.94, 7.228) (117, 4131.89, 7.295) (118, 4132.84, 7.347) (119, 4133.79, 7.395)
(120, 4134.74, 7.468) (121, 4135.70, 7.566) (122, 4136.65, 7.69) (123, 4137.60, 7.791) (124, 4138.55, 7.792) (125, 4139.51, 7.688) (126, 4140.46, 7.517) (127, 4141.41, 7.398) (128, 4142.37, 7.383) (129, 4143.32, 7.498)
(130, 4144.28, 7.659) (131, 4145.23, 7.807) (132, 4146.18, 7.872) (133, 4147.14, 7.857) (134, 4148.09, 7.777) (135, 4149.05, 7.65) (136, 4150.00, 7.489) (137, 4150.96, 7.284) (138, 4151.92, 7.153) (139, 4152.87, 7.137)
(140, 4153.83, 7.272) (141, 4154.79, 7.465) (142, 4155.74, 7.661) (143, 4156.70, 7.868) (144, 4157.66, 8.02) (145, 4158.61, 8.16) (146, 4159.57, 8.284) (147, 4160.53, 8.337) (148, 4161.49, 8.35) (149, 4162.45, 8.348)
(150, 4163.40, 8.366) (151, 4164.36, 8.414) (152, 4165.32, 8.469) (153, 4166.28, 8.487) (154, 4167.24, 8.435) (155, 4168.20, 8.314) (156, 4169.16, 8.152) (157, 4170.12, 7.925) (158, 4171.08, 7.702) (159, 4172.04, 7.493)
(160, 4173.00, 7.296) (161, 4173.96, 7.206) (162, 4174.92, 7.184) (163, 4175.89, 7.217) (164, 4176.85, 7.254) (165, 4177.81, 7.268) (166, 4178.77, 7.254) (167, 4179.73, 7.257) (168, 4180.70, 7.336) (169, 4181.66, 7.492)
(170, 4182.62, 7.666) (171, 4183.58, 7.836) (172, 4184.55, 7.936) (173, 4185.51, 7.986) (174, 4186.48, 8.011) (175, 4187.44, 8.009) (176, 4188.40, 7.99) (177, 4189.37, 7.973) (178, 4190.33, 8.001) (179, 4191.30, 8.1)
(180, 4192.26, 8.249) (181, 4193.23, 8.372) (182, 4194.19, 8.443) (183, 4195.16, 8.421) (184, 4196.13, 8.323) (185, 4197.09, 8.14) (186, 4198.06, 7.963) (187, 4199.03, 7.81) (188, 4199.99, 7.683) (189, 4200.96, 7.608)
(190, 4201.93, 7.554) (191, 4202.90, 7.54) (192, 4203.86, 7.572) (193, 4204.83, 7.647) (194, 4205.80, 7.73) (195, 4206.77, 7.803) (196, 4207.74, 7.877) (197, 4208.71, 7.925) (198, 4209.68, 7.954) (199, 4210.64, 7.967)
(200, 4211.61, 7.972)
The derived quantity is 4078.95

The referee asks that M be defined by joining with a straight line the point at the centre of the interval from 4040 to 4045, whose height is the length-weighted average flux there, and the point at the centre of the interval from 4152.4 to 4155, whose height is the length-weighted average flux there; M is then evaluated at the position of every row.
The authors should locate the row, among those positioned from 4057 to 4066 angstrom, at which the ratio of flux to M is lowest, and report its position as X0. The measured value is 4062.08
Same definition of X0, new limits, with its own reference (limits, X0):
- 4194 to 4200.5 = 4199.99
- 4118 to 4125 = 4124.28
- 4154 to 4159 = 4154.79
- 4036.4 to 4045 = 4044.35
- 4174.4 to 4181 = 4174.92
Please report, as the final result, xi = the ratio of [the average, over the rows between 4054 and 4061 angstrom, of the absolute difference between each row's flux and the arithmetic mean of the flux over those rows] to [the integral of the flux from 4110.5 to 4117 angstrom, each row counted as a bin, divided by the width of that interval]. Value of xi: 0.0114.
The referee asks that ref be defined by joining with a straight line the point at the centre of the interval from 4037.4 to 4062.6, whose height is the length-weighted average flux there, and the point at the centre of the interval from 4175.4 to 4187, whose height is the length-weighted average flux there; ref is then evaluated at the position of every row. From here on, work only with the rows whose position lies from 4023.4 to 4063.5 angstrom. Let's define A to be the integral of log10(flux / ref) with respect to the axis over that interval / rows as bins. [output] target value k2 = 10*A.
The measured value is -1.1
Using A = -0.11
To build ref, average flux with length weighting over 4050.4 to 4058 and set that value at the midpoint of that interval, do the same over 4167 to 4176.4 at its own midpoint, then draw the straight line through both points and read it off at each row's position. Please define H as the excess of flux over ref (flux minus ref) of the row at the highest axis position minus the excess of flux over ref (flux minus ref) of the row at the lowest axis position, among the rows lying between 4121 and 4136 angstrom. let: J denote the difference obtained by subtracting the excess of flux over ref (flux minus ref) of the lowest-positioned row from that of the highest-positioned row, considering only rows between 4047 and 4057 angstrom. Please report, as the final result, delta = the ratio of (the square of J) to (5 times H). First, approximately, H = -0.2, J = 0.02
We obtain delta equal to -0.001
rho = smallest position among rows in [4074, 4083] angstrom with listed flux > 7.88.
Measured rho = 4078.01 angstrom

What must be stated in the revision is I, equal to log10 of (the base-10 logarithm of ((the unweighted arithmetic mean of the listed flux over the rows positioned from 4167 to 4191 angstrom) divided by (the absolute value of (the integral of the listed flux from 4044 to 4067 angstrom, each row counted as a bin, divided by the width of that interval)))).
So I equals -2.31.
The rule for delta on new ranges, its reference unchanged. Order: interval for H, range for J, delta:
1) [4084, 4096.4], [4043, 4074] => -0.040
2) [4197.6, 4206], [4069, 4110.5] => -0.073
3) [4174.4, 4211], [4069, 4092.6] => 0.000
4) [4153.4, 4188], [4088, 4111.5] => 0.119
